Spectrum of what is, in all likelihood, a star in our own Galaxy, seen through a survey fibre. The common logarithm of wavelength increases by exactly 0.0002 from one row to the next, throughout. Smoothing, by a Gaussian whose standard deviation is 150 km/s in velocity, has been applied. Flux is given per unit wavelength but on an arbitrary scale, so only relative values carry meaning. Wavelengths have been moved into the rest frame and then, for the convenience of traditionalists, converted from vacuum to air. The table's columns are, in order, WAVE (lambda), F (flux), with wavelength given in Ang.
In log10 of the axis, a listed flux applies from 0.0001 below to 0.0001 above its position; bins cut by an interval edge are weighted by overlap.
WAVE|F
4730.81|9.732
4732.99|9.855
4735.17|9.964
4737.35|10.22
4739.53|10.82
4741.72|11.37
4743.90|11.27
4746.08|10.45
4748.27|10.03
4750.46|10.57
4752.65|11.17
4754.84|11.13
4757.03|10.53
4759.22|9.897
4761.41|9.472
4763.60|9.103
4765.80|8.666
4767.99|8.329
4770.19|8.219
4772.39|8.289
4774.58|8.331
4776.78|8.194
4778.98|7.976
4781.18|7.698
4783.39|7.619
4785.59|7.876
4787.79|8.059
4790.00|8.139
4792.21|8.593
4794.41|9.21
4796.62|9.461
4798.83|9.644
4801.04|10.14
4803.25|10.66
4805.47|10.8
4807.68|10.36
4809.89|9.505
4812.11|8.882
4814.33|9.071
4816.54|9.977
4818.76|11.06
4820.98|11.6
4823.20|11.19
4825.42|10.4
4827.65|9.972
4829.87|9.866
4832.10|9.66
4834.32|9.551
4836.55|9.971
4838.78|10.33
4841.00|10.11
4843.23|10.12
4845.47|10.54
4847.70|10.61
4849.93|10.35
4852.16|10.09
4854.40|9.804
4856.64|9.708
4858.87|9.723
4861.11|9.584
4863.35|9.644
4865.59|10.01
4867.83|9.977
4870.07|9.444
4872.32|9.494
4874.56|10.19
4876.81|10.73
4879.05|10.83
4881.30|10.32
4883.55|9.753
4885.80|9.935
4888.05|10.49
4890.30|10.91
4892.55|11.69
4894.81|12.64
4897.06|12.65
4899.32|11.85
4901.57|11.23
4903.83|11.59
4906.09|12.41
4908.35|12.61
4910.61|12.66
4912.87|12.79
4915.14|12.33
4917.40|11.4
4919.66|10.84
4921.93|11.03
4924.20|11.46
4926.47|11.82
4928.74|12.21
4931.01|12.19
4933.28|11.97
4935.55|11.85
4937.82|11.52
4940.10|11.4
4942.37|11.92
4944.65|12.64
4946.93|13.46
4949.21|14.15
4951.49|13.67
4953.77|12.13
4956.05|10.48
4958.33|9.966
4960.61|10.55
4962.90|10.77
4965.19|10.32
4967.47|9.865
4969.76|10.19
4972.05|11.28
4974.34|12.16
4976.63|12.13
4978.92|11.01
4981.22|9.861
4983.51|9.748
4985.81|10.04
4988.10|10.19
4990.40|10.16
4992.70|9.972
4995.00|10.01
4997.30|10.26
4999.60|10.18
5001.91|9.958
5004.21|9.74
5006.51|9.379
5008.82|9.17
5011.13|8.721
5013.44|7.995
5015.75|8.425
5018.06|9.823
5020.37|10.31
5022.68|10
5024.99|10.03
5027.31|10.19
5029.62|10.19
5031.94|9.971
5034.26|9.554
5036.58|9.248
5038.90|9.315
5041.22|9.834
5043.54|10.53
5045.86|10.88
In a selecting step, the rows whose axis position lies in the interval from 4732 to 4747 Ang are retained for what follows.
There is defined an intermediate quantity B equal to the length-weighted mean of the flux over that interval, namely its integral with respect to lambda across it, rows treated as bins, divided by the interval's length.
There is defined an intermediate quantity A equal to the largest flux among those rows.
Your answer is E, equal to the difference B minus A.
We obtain -0.80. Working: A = 11.37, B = 10.6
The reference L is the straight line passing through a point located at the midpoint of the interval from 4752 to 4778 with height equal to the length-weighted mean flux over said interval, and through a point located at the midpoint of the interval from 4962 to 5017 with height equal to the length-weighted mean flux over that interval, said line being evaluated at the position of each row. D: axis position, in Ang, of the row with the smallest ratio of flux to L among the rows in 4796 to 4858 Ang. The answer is 4812.11 Ang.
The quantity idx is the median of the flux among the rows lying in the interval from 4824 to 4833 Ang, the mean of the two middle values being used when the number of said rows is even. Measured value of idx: 9.9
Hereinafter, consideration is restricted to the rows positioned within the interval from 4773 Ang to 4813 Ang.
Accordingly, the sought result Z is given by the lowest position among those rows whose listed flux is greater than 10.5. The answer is 4803.25 Ang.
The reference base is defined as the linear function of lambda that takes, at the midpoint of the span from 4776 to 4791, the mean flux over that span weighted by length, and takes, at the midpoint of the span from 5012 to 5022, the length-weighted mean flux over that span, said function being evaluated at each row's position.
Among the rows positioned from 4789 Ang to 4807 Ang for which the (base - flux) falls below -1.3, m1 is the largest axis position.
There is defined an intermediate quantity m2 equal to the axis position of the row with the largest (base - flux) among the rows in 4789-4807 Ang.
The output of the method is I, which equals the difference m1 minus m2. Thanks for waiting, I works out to 15.5 Ang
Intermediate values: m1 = 4805.47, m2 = 4790.00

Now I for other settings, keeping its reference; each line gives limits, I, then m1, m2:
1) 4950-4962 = 2.3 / 4960.61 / 4958.33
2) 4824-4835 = 0.0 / 4834.32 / 4834.32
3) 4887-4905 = 15.8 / 4903.83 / 4888.05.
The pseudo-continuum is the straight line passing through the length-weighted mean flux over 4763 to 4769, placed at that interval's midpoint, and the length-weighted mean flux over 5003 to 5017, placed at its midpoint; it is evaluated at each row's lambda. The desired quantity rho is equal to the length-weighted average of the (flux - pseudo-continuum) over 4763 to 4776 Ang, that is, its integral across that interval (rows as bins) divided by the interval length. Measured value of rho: -0.2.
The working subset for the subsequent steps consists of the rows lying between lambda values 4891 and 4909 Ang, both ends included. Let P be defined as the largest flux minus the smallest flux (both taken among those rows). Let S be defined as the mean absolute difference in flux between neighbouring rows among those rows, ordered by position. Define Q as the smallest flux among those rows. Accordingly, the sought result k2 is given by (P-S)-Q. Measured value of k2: -10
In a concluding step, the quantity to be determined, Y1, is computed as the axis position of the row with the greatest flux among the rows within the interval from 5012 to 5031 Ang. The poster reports 5020.37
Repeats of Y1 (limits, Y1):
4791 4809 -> 4805.47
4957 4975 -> 4974.34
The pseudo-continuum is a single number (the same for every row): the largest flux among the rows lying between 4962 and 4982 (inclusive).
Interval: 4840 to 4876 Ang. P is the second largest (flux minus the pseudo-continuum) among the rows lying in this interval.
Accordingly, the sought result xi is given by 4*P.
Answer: -6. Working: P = -1.6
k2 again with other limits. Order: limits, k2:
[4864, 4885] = -8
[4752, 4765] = -7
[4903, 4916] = -11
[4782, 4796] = -6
